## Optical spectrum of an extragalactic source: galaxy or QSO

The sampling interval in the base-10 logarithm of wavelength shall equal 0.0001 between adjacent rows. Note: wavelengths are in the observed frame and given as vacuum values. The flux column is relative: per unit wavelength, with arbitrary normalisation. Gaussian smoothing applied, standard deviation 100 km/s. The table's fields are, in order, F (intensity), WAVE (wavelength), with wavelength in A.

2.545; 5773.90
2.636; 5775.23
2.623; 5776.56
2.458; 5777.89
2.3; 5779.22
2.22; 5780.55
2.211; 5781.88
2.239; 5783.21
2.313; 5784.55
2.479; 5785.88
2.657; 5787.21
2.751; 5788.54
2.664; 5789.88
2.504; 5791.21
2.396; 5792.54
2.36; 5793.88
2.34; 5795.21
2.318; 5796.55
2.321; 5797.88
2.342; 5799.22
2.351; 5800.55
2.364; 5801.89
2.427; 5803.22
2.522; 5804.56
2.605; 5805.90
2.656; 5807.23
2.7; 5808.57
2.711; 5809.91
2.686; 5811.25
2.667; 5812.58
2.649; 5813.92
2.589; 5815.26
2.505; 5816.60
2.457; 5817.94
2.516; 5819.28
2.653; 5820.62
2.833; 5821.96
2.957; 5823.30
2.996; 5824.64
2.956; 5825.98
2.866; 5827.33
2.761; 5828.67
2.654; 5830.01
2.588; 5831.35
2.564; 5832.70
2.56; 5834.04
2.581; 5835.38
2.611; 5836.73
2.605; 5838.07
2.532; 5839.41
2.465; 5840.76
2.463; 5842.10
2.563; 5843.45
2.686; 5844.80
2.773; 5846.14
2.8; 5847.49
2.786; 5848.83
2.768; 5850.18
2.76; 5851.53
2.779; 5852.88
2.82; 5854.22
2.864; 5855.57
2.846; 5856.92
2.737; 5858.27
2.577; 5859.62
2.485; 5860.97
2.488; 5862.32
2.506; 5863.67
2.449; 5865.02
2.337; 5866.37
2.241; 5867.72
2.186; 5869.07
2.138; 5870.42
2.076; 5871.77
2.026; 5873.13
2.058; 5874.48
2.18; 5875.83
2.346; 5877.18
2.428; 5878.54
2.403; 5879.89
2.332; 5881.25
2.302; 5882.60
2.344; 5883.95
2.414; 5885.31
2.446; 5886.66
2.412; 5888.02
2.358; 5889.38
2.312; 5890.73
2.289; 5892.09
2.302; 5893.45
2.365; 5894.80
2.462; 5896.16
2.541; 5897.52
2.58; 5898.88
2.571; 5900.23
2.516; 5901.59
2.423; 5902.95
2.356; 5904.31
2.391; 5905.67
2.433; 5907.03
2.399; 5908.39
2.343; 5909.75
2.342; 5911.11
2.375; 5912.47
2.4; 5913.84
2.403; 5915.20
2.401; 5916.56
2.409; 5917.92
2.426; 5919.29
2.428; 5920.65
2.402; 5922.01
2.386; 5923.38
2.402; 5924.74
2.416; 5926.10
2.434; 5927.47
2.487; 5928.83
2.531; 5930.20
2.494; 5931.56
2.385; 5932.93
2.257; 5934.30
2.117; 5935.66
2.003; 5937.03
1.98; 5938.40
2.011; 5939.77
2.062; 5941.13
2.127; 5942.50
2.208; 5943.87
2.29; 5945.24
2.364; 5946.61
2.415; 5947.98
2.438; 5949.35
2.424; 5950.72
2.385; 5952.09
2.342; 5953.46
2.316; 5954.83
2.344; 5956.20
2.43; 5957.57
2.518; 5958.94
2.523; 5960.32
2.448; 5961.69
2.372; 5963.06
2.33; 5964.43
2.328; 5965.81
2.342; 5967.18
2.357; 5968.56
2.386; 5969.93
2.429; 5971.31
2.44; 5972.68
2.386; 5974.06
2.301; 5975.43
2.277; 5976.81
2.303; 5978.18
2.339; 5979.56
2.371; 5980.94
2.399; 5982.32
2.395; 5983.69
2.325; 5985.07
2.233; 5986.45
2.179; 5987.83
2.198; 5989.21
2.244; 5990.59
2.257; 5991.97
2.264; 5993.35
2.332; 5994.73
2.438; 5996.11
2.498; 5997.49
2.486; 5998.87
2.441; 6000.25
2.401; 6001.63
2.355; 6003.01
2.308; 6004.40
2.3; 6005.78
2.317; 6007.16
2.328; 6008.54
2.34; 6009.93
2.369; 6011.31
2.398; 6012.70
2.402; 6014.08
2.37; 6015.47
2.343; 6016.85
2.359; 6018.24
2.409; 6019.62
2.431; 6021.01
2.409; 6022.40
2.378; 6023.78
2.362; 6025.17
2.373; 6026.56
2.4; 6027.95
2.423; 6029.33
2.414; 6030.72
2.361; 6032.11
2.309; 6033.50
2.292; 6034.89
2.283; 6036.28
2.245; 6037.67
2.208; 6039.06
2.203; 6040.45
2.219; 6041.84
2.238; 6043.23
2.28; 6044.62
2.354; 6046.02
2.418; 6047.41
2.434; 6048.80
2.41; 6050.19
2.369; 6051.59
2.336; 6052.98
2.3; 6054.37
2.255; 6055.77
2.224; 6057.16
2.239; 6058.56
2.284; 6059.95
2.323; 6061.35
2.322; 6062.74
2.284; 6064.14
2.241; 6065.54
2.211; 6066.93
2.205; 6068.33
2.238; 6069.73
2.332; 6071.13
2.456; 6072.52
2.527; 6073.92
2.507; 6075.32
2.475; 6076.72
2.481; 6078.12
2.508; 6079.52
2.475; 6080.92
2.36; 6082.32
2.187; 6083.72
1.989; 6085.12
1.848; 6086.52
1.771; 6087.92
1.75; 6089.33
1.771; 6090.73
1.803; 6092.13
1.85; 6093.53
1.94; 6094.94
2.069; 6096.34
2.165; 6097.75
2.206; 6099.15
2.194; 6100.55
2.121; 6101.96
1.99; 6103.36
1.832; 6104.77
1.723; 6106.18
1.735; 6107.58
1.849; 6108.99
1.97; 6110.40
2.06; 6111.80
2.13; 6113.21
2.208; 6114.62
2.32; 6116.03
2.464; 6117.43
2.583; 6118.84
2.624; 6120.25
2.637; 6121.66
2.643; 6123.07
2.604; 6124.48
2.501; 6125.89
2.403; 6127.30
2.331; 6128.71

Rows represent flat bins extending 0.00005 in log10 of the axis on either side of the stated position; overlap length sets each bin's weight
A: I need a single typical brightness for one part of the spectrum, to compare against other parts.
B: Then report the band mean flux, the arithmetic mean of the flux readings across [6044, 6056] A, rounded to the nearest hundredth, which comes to 2.35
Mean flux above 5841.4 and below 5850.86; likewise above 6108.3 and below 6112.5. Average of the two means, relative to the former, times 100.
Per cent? 86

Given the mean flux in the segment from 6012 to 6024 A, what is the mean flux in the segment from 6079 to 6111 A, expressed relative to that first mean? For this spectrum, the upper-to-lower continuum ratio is 0.84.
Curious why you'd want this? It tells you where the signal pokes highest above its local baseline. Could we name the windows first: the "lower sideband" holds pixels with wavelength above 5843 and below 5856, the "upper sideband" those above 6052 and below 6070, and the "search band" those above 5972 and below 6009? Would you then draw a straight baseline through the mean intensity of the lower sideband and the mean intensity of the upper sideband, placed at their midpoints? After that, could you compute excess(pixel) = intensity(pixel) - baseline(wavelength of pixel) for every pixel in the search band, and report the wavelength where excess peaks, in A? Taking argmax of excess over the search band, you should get 5997.49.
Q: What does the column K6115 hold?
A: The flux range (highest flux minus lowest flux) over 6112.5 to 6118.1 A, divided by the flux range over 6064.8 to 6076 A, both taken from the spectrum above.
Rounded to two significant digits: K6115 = 1.0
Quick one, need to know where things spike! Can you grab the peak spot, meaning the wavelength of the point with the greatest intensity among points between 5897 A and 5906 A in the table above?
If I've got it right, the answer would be 5898.88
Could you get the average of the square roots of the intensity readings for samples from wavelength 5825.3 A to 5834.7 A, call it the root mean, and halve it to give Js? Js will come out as 0.822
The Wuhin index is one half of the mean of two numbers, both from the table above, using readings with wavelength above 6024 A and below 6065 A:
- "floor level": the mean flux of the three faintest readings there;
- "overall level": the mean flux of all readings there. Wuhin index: 1.13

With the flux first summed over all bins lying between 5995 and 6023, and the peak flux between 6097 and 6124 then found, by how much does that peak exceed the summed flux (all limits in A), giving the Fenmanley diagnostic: -45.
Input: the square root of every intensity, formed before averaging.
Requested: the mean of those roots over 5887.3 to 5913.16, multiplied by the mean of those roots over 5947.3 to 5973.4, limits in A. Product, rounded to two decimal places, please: 2.40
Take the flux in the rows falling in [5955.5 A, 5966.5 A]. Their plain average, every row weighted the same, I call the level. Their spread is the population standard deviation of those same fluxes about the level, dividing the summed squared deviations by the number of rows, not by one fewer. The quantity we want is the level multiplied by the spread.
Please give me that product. 0.181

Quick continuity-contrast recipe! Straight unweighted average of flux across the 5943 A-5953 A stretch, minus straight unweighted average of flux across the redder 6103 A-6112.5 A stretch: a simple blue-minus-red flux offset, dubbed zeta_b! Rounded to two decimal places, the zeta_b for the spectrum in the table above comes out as 0.48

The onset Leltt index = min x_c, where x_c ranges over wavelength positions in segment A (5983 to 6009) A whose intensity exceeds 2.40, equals 5996.11 A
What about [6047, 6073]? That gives 6047.41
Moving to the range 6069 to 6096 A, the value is 6072.52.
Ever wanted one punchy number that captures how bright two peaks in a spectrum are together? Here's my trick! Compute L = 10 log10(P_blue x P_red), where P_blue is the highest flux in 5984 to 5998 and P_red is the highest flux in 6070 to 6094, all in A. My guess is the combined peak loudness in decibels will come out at 8.00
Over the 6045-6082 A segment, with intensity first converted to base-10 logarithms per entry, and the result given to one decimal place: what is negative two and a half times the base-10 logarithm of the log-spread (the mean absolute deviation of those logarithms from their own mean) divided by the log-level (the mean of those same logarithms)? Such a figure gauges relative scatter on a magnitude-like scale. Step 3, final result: 3.4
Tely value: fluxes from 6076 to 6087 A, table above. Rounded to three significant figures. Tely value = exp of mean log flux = 2.28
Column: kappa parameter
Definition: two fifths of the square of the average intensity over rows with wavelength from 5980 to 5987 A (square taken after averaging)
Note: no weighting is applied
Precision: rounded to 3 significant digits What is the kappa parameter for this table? 2.20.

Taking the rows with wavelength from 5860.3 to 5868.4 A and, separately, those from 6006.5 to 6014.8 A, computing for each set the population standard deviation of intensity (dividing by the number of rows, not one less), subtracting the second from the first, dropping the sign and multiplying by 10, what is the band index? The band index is 0.64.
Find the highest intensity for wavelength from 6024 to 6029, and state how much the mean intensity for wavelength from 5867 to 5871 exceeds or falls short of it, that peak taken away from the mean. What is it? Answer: -0.21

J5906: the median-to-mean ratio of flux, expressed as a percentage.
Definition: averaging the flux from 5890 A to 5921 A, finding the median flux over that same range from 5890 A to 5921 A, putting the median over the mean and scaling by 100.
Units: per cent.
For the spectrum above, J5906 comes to 99.6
